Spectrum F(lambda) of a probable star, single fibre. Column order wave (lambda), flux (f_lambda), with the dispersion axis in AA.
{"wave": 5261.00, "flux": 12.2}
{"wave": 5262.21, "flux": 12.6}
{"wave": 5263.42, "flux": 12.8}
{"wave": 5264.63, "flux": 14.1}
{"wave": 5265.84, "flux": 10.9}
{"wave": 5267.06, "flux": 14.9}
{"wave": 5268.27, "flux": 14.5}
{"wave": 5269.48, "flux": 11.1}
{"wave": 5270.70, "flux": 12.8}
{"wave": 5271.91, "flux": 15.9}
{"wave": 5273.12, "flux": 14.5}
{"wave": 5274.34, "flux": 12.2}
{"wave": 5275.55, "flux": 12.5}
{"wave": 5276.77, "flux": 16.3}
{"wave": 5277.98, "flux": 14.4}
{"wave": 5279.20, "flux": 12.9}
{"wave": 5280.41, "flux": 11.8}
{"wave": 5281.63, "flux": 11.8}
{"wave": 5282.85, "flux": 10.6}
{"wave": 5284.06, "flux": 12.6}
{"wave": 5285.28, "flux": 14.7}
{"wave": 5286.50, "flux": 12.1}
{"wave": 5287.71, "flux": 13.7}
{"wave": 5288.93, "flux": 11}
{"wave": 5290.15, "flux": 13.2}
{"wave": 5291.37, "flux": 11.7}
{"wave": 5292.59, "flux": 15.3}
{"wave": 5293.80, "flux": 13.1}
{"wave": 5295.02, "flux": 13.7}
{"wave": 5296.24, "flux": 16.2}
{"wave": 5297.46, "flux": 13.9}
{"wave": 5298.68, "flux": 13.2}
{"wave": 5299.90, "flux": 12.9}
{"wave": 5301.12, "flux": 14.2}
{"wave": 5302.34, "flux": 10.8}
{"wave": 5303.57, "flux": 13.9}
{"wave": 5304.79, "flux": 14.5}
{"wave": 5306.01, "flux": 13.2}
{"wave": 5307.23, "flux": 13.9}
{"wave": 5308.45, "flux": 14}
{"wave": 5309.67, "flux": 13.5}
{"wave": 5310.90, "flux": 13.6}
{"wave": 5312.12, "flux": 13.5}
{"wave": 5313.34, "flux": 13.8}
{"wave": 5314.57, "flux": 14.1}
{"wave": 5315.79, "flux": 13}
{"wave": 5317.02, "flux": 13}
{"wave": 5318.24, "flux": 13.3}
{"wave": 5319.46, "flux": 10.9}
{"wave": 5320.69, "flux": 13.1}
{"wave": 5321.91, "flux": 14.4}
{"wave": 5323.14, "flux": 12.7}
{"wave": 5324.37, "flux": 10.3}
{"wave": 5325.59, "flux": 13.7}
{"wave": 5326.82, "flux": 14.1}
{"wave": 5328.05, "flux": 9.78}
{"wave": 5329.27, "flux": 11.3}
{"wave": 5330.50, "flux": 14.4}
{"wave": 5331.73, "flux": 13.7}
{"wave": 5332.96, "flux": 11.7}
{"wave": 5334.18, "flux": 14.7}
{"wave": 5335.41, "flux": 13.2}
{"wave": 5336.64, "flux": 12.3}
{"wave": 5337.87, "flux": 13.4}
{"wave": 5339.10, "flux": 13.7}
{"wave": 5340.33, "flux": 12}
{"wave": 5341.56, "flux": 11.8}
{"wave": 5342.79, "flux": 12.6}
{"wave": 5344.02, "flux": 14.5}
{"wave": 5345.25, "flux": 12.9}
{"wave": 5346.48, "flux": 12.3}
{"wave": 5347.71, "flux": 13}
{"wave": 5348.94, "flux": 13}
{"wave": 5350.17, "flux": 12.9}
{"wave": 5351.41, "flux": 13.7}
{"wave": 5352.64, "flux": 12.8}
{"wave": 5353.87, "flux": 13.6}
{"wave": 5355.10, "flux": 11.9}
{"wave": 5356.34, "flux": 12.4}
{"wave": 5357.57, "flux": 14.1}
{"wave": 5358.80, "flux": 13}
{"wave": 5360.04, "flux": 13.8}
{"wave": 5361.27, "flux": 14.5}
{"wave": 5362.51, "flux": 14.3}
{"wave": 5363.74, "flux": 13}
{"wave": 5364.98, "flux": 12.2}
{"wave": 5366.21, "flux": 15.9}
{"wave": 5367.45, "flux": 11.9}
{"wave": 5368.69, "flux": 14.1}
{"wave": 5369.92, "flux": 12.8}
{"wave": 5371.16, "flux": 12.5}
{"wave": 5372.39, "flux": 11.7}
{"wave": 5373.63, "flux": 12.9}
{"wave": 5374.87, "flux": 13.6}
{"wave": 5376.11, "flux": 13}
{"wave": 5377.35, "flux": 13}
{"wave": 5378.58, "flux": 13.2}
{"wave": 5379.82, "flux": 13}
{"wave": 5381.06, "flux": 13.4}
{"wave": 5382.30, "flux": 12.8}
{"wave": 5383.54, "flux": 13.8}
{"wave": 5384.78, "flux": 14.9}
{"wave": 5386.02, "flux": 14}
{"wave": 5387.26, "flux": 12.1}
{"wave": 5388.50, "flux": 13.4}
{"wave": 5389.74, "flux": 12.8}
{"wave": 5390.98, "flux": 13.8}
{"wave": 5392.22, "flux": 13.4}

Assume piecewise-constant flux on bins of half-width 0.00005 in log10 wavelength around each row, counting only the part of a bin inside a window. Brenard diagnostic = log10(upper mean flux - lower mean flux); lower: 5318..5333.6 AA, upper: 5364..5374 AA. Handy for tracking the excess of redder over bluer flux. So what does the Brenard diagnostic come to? -0.4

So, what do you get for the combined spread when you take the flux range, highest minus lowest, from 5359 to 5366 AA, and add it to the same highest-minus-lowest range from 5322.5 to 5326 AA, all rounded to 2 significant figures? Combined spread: 5.7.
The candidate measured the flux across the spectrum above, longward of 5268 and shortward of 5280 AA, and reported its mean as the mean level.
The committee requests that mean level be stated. 13.7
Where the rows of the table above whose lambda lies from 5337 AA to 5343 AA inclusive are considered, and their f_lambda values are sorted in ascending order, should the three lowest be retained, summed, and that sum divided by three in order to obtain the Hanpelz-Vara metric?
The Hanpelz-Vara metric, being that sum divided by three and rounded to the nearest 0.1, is 12.1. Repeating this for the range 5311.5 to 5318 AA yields 13.2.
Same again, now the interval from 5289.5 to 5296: 12.7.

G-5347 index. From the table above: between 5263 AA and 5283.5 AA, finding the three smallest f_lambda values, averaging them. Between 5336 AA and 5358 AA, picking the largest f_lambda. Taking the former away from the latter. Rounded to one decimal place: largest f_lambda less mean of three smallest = 3.6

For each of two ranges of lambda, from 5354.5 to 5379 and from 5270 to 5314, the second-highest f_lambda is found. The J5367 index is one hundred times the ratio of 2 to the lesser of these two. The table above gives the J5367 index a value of 13.8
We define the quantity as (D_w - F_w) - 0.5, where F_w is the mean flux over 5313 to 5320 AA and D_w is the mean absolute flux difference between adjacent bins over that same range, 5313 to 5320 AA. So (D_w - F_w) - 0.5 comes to -12.7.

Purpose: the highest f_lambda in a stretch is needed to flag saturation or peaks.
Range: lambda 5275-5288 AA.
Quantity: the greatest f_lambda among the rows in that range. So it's 16.3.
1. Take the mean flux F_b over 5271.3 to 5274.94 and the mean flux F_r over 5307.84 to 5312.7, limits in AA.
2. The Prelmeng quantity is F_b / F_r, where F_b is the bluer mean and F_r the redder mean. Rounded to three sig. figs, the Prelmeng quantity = 1.04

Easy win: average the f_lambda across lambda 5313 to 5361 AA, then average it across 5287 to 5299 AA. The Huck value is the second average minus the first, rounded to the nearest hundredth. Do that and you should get 0.55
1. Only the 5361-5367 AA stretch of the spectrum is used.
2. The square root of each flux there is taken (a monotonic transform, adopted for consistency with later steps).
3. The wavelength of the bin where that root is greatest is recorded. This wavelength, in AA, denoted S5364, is 5366.21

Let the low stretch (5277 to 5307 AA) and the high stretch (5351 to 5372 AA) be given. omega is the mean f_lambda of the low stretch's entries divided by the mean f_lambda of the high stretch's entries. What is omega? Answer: 0.99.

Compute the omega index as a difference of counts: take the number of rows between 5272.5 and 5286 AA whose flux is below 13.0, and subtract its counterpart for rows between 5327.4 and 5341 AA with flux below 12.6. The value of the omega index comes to 2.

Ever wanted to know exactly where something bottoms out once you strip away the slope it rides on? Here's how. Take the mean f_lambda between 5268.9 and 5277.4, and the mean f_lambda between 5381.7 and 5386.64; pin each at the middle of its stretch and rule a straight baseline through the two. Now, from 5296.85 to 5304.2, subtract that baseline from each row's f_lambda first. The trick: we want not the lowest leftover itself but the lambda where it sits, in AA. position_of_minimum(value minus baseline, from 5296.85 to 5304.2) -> 5302.34 AA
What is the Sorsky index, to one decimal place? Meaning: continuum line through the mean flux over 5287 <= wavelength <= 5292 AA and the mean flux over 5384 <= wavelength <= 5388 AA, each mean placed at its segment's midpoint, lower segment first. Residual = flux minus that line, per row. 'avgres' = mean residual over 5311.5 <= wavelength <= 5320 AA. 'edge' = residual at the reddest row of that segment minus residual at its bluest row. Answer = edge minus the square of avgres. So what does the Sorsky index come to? -2.8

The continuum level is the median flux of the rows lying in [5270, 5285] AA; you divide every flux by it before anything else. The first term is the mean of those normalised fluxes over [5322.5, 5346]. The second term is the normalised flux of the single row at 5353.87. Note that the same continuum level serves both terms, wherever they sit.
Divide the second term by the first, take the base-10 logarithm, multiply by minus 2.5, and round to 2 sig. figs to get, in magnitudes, -0.068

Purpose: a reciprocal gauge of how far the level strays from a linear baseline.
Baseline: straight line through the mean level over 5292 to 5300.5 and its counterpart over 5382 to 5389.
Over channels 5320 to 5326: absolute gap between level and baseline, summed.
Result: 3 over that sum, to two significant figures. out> 0.48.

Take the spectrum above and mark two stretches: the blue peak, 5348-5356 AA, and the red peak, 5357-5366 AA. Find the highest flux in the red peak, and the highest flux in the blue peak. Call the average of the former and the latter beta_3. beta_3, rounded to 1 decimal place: 14.1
